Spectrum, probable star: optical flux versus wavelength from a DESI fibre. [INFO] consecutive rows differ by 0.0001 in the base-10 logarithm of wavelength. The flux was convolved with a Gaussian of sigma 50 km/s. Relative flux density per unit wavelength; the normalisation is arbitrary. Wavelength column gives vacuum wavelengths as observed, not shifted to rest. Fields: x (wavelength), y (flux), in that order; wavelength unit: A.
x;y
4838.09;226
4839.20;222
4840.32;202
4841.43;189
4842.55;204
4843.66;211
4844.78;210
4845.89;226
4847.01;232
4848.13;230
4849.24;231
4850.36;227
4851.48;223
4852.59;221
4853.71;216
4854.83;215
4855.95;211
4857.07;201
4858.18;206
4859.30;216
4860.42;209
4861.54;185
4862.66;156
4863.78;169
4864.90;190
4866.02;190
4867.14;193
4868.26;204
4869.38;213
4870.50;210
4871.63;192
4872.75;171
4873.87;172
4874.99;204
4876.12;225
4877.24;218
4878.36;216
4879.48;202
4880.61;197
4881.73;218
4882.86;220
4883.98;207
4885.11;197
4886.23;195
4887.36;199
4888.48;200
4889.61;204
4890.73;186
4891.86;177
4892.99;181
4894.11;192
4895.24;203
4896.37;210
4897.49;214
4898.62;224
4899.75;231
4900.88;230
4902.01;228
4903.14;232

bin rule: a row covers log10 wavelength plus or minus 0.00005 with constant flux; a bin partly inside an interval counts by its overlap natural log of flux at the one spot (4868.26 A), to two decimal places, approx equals 5.32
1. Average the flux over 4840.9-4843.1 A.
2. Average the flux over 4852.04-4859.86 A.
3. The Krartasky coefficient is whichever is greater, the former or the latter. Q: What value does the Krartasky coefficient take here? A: 212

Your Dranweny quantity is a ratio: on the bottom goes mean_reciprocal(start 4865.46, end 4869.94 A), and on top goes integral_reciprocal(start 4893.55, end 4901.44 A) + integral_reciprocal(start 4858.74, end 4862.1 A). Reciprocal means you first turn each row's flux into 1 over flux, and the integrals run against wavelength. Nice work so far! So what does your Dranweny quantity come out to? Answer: 10.7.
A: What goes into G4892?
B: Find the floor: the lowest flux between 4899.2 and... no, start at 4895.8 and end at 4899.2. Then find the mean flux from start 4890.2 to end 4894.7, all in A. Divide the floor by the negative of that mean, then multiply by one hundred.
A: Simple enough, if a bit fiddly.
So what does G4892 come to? -114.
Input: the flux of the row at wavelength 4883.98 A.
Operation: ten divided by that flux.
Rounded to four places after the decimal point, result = 0.0483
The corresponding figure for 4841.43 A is 0.0529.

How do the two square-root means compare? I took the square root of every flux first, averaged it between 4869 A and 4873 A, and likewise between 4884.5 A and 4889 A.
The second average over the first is 1.00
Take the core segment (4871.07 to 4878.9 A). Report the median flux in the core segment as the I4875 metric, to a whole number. 204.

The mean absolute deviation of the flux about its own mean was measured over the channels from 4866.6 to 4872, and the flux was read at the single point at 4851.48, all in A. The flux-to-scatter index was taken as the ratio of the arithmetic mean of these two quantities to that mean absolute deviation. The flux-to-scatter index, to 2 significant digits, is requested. 15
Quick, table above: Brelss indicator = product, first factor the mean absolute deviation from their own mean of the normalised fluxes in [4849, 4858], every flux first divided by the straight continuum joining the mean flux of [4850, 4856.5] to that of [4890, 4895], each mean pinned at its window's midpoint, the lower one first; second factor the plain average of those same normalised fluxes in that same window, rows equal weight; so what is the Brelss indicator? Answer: 0.025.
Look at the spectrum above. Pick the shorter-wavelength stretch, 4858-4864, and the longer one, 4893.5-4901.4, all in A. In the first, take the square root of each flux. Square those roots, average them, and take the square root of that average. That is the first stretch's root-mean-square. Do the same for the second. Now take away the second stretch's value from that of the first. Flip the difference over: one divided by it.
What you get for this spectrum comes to -1.2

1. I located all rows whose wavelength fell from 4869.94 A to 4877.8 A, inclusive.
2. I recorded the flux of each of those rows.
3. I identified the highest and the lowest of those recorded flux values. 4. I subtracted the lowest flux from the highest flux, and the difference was 54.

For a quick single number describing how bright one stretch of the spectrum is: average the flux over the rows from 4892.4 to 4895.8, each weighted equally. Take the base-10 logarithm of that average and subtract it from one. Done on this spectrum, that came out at -1.28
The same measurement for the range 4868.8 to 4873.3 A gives -1.29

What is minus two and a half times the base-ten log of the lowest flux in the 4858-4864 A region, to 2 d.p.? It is -5.48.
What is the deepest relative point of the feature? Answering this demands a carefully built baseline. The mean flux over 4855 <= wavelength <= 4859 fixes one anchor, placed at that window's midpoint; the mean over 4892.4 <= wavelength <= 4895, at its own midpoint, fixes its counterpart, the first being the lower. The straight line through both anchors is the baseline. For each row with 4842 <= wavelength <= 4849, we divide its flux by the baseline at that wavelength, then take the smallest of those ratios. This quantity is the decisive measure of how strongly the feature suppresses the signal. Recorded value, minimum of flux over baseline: 0.95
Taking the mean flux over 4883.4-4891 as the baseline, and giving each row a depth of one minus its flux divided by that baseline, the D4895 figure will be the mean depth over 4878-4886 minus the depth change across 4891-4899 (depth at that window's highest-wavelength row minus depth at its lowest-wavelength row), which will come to 0.19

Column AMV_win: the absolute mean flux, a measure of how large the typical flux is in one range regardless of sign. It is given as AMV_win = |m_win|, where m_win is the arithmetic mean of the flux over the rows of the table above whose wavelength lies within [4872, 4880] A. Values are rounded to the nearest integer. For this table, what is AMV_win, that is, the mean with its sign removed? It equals 201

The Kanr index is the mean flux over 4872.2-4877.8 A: 198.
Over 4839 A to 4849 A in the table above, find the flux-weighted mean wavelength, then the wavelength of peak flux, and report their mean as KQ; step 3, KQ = 4845.4 A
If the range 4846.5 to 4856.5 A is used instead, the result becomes 4849.2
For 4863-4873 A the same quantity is 4868.8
